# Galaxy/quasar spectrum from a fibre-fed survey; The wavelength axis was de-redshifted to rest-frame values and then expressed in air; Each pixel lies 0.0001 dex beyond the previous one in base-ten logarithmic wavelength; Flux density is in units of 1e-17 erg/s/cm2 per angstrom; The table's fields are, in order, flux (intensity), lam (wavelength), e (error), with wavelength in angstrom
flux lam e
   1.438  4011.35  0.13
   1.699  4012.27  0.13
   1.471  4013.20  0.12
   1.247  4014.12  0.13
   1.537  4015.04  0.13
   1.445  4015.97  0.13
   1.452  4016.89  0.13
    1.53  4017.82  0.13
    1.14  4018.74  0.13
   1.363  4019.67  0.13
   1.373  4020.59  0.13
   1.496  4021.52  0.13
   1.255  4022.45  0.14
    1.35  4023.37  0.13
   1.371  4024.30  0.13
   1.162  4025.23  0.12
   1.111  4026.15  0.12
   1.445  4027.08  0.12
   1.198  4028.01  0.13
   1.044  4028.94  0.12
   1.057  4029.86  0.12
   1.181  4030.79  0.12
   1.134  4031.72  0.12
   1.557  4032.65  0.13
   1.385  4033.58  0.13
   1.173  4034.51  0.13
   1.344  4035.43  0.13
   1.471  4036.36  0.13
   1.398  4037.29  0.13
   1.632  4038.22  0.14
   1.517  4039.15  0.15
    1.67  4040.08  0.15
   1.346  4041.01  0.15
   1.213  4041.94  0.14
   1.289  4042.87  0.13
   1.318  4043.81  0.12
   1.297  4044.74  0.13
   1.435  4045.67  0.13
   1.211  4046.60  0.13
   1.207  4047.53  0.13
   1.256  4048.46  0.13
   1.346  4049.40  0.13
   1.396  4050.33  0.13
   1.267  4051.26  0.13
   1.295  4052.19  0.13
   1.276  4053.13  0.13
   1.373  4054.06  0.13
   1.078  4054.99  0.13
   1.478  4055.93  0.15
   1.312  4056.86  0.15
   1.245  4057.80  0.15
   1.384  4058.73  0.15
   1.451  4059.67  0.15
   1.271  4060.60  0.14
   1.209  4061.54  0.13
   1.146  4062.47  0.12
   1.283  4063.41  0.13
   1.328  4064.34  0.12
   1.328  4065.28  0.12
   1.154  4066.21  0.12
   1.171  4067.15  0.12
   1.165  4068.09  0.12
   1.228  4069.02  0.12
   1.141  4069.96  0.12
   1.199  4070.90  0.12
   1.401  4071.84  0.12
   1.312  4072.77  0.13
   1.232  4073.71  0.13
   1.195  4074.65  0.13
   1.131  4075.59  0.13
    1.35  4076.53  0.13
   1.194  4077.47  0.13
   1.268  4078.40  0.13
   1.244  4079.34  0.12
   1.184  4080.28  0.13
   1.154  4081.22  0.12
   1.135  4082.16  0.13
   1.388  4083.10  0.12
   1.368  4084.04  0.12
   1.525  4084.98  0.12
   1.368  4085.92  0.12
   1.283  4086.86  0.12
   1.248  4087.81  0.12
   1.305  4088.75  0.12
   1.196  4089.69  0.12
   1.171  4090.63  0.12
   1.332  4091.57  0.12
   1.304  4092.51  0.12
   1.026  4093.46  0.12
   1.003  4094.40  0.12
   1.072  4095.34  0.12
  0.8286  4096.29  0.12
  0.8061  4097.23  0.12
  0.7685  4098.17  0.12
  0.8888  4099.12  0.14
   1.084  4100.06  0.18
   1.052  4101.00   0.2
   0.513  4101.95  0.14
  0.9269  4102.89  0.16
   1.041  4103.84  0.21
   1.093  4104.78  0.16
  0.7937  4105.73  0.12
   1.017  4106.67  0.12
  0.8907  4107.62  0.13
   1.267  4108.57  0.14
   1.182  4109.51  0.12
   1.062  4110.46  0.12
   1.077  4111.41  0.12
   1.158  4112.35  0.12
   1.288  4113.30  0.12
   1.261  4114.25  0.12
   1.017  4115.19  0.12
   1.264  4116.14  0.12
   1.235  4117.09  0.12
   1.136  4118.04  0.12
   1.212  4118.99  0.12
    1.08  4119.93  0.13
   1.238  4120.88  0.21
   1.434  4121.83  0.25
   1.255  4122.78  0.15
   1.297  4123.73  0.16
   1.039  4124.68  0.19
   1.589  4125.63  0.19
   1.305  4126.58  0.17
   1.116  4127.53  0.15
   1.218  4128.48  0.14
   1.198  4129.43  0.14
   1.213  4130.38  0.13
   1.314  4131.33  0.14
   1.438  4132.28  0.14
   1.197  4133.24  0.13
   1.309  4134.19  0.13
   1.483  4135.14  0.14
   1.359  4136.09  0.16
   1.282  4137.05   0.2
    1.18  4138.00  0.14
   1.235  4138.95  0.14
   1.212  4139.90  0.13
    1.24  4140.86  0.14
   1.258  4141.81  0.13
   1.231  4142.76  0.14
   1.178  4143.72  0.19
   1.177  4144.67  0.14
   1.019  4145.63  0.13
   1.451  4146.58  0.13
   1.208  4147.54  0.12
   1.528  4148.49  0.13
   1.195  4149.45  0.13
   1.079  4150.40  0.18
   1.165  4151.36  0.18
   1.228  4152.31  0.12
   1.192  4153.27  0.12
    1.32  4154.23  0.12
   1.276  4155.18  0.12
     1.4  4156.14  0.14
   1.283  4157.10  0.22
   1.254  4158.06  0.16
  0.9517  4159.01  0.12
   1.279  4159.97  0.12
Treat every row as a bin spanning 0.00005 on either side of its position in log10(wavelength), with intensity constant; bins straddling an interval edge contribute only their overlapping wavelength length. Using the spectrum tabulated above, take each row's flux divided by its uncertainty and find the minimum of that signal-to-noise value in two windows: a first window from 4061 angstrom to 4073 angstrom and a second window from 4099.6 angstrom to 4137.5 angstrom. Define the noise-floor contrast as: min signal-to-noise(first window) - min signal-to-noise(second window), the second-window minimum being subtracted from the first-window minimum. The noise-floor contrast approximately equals 5.6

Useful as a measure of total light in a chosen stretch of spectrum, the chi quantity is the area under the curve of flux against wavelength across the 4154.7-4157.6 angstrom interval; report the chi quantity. 3.8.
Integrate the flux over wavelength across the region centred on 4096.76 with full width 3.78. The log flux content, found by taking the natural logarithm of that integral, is 1.2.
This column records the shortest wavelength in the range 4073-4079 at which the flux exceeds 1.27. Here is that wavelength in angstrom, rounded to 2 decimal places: 4076.53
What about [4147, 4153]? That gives 4148.49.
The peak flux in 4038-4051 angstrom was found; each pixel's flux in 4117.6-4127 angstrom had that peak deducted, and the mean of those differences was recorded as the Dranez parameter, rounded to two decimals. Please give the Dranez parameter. -0.41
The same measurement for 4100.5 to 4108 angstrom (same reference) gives -0.75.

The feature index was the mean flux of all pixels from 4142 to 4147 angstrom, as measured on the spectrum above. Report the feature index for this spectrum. 1.21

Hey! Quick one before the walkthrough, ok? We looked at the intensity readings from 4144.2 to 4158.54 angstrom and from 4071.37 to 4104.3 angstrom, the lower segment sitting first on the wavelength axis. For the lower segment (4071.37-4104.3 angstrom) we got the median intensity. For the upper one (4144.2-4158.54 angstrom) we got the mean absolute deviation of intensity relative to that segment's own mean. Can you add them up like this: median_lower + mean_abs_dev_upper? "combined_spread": 1.29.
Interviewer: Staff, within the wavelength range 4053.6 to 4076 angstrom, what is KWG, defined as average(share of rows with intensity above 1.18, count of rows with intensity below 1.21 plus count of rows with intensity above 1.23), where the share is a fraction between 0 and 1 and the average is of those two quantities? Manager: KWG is 11.9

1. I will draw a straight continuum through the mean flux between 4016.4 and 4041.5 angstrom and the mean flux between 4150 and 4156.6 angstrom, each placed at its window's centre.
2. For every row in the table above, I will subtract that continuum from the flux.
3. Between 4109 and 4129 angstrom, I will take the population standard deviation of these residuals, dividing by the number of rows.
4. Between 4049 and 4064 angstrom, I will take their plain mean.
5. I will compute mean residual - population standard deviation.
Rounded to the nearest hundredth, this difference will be -0.15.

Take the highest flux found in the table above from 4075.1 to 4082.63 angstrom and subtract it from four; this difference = 2.65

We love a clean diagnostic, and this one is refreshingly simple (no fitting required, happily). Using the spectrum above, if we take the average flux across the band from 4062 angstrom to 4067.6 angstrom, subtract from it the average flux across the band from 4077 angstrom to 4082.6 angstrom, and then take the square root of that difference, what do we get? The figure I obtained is 0.2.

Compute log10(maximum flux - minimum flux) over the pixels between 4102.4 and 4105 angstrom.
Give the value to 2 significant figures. -0.78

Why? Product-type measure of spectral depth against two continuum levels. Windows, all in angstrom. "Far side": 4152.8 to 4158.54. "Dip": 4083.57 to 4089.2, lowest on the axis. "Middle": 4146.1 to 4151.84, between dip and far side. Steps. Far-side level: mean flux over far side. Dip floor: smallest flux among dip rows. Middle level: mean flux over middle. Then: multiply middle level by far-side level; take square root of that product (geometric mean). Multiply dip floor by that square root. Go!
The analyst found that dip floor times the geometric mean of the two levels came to 1.60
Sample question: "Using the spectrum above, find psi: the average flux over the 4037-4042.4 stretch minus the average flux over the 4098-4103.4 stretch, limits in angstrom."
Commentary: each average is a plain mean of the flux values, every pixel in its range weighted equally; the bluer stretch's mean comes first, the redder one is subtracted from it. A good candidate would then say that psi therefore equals 0.59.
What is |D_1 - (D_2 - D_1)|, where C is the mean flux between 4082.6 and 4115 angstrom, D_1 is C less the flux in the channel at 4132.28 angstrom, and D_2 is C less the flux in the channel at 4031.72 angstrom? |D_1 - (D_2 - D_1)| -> 0.64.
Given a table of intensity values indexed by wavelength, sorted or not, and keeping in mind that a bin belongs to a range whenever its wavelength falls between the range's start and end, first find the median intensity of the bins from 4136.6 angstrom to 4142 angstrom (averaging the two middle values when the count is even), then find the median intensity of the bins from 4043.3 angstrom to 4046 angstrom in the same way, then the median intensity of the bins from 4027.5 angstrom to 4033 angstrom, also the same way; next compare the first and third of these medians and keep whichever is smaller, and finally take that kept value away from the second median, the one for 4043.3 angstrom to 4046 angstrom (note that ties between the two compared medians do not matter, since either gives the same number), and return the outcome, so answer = 0.16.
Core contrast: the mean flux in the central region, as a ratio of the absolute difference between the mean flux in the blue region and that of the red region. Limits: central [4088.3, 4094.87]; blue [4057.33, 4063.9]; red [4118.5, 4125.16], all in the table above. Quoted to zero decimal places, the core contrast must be 19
